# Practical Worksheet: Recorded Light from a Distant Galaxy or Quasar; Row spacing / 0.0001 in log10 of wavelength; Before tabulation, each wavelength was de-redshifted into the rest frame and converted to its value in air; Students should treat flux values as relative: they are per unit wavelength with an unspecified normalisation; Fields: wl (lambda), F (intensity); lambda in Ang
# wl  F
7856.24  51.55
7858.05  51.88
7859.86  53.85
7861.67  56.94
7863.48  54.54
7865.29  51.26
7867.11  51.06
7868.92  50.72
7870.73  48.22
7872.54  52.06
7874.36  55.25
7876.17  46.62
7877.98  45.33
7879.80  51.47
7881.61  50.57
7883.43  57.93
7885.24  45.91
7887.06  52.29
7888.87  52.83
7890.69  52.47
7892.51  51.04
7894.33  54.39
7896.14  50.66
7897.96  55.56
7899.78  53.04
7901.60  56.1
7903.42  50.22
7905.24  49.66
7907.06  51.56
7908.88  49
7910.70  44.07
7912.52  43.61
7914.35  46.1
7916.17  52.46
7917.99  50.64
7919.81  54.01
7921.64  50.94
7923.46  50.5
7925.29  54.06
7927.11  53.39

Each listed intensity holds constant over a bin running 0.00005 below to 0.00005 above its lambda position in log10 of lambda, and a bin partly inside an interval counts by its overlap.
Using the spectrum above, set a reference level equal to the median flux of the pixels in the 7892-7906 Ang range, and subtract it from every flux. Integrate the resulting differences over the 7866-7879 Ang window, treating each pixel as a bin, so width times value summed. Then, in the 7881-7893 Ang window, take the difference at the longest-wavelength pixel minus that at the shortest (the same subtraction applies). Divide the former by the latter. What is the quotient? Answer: -58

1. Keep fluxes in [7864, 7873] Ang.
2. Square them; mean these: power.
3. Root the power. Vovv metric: 51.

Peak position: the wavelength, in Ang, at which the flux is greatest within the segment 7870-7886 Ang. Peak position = 7883.43 Ang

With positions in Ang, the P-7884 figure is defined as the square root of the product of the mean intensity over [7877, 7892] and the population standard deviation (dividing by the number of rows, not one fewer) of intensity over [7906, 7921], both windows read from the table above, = 13.7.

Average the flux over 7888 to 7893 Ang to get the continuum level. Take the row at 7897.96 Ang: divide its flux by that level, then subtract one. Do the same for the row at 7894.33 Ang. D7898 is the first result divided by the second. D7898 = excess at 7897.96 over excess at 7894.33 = 2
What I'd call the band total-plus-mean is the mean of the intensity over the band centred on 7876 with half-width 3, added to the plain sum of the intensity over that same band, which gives 196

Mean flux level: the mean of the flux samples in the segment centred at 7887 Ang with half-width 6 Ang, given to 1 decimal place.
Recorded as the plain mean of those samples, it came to 51.9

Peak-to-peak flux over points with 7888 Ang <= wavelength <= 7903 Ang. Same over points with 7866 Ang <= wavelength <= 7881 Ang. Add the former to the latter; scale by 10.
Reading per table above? 154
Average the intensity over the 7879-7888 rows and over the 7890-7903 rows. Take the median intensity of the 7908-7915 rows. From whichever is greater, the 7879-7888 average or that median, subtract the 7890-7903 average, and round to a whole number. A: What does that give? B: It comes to -2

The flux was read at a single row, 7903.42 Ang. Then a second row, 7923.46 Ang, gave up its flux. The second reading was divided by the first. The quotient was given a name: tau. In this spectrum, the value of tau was 1.01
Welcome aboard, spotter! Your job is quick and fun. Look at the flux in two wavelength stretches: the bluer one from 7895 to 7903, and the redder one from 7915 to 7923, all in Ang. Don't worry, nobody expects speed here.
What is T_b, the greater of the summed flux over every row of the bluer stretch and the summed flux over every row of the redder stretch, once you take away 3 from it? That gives 212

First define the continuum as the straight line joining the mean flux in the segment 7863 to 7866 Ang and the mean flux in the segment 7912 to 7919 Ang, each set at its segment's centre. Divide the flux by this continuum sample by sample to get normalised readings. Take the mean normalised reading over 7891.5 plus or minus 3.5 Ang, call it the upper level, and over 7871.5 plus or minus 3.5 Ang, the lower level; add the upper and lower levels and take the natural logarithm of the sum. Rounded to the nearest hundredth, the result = 0.71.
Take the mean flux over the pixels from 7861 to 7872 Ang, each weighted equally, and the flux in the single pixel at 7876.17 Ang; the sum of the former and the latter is 99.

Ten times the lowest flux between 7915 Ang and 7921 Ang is 506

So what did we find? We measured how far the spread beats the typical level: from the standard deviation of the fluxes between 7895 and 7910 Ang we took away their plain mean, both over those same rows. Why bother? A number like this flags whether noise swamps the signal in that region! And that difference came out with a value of -49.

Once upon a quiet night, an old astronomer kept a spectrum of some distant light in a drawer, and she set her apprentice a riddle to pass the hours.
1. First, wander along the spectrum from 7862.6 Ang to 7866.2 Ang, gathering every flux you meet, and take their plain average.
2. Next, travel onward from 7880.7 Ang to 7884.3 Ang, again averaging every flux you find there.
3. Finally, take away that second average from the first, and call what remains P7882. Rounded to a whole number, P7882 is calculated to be -1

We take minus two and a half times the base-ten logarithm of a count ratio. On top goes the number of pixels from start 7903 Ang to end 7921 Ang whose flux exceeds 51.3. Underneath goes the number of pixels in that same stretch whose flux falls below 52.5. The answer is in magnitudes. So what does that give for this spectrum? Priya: 1.2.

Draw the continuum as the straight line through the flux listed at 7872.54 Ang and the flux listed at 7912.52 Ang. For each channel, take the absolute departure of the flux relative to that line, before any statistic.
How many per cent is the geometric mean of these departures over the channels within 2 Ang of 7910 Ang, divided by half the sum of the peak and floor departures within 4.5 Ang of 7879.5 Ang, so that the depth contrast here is 14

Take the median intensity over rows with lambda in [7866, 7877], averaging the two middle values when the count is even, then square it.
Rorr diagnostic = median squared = 2590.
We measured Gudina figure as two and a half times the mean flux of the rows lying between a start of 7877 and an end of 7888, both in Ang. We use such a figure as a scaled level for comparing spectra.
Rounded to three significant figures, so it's 126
